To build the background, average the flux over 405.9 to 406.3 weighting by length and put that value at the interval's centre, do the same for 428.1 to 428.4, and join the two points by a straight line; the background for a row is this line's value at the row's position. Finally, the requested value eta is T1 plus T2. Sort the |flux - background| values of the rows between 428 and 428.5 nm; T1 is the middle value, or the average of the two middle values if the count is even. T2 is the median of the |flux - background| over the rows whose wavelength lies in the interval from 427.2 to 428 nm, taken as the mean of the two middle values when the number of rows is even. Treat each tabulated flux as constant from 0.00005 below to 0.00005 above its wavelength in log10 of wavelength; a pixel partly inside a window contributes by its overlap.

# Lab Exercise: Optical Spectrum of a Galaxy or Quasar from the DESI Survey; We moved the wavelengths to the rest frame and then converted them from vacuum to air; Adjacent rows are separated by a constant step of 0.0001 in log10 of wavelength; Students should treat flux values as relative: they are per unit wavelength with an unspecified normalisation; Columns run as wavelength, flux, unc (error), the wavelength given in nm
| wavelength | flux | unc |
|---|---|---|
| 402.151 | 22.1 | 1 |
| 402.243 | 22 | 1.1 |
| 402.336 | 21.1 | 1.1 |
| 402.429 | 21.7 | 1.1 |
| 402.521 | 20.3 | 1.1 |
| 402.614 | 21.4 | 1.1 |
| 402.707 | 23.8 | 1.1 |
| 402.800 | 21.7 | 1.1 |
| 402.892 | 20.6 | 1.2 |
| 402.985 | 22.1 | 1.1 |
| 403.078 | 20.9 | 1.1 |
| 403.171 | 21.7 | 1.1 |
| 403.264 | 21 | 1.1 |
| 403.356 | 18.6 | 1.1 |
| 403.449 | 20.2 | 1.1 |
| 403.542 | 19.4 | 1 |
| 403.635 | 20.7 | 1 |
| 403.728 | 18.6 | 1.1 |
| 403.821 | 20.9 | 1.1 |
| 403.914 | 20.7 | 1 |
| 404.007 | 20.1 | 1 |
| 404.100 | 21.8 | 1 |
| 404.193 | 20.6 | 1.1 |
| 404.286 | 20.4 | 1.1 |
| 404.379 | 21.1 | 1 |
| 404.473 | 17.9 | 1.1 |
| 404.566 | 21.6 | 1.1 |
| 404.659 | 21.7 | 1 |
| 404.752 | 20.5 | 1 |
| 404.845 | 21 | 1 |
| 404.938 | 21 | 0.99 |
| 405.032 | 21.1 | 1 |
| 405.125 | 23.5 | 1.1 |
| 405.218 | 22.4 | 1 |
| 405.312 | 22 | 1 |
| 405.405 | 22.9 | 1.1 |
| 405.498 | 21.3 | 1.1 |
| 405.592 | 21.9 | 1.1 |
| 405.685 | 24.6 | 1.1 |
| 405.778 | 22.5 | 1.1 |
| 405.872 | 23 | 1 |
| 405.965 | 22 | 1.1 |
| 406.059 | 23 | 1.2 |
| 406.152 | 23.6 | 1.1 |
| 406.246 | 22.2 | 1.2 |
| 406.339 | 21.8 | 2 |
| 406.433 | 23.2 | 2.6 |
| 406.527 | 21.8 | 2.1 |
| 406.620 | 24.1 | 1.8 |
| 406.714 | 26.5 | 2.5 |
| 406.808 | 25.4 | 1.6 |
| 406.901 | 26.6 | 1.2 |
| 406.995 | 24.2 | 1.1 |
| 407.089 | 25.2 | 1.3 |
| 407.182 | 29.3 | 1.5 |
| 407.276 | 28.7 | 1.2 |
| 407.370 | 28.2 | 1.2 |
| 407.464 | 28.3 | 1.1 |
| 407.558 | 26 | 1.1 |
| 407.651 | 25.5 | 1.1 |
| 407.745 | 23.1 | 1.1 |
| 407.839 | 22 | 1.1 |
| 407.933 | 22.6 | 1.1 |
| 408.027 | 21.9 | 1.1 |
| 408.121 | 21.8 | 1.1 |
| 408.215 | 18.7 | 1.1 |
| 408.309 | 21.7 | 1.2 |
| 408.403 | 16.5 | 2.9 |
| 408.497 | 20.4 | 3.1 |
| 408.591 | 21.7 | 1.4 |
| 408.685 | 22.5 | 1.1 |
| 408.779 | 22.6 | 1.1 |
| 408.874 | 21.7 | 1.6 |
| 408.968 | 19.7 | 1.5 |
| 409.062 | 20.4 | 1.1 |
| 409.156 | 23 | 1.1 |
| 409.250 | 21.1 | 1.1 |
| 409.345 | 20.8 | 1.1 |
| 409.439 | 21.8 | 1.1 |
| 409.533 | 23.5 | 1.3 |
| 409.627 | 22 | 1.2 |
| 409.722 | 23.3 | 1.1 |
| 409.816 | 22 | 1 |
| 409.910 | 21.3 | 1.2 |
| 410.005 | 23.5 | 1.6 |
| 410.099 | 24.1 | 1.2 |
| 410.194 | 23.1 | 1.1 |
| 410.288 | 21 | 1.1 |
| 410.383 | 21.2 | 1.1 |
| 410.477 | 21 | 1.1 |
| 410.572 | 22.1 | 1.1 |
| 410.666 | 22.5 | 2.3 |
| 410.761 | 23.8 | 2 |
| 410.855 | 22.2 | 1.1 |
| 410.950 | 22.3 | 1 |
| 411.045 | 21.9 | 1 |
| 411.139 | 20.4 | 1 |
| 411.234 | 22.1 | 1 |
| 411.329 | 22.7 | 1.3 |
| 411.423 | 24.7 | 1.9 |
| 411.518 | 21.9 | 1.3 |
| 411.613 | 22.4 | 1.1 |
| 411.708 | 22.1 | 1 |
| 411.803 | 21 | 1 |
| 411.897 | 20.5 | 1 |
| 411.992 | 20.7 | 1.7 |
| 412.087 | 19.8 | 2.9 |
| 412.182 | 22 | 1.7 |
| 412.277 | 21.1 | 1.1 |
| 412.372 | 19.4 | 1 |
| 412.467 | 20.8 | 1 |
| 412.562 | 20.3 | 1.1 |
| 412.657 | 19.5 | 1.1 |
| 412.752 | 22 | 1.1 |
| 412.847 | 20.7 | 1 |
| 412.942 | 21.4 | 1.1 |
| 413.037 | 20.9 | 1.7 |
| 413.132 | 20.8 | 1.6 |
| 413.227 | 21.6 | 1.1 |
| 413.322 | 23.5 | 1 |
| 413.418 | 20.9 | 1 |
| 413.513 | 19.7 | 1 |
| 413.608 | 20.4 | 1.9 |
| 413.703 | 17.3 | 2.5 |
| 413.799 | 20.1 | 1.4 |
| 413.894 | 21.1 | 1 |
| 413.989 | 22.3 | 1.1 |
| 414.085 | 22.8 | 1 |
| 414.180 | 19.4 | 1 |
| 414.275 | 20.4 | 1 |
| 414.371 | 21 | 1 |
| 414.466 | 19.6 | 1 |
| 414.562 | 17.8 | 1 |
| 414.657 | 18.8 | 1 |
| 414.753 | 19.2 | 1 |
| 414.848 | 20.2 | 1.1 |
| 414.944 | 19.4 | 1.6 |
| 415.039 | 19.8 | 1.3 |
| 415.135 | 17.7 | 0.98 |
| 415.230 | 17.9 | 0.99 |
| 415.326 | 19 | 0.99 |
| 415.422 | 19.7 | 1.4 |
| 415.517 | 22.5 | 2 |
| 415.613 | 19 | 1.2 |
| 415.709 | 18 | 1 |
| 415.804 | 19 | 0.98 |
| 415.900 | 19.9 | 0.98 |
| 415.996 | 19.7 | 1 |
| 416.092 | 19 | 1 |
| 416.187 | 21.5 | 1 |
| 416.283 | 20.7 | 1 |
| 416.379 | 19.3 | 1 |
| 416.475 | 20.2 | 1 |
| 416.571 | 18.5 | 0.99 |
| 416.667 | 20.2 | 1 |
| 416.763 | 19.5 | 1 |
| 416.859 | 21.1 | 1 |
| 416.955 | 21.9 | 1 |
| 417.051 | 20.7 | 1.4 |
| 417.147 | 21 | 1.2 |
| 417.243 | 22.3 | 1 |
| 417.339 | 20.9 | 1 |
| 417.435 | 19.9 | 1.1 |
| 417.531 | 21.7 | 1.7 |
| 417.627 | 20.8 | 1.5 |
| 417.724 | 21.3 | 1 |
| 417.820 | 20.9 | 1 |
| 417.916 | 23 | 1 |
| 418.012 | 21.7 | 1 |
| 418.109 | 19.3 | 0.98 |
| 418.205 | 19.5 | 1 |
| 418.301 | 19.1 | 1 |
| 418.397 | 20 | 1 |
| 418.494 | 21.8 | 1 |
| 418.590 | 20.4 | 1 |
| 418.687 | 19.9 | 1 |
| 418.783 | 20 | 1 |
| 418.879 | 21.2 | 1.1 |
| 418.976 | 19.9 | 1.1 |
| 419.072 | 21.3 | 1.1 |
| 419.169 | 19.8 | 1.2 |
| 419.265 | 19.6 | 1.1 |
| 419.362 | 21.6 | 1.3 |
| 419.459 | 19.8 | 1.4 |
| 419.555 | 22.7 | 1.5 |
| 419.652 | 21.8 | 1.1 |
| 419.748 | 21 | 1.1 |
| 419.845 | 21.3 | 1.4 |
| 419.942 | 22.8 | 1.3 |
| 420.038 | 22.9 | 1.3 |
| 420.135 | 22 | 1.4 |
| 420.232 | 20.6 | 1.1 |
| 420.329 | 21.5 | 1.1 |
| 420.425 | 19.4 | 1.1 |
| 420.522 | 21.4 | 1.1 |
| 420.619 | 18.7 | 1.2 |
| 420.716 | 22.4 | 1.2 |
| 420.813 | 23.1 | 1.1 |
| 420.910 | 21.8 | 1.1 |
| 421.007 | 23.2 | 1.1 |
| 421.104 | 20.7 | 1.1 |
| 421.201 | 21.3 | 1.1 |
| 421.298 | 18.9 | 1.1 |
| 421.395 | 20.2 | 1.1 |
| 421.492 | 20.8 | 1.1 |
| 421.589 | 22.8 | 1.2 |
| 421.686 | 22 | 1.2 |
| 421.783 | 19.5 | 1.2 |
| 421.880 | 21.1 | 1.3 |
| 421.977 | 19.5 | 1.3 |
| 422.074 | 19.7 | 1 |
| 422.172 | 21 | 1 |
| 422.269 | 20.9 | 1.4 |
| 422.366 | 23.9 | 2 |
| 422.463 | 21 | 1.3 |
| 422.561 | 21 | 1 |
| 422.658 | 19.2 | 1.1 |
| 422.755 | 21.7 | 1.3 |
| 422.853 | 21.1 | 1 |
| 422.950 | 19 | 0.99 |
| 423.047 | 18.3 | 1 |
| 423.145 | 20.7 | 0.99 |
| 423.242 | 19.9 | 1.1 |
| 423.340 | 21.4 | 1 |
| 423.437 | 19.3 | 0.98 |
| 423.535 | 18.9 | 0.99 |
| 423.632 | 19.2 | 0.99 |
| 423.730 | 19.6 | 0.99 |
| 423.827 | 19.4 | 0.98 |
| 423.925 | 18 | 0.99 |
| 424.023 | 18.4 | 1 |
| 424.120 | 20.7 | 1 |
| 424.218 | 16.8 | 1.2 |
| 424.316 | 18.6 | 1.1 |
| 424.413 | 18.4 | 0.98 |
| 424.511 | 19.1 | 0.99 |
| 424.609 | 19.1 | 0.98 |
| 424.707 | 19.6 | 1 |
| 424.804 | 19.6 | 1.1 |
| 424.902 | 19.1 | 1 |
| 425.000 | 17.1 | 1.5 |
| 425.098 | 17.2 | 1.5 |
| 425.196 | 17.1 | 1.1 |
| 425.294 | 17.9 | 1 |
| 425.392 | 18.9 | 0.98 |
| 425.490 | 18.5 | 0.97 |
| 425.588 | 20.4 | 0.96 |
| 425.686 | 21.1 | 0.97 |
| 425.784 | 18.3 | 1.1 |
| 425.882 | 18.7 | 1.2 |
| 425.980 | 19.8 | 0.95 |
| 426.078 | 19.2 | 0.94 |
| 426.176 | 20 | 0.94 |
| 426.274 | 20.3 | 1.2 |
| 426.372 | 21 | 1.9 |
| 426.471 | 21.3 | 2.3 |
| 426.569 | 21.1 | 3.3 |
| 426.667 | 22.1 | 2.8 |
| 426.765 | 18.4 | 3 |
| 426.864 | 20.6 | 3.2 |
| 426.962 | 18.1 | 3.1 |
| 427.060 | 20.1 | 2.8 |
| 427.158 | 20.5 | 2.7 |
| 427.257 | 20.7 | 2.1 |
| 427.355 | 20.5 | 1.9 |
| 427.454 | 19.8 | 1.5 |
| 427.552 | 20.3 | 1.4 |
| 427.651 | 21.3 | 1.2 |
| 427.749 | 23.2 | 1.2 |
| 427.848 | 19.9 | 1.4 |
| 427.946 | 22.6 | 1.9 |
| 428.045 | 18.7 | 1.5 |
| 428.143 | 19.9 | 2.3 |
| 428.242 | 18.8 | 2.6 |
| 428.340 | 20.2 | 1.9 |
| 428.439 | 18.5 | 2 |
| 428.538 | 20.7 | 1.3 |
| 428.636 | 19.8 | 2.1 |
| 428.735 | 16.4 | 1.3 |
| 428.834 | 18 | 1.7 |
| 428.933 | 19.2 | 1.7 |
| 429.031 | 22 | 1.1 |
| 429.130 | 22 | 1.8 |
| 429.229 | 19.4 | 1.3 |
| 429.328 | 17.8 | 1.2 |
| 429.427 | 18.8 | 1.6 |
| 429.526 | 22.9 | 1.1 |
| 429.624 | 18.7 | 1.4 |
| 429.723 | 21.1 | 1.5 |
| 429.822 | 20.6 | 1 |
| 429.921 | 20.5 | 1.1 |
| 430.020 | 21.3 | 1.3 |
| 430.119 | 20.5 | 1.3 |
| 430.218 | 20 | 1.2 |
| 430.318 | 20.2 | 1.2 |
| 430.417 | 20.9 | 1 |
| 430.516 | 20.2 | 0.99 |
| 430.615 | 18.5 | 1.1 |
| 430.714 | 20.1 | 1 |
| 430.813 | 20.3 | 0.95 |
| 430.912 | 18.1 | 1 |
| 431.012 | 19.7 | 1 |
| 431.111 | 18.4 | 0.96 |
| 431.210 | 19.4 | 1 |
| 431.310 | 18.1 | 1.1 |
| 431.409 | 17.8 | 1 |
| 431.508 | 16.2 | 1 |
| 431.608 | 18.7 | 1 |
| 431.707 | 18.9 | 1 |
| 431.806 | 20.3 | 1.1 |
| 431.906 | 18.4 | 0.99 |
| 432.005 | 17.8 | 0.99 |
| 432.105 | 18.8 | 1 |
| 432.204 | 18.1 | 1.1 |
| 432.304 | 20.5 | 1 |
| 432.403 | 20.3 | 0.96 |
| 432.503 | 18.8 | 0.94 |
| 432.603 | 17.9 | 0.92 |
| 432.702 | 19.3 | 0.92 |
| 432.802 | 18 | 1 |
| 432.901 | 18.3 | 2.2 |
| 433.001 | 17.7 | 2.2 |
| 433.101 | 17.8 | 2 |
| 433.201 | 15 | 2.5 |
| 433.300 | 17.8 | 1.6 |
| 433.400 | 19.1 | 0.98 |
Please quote 1.7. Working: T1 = 0.8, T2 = 0.89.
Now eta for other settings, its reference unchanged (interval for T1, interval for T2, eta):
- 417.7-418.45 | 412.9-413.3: 1.8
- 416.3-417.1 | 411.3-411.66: 1.6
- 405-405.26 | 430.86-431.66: 1.5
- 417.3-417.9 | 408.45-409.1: 0.9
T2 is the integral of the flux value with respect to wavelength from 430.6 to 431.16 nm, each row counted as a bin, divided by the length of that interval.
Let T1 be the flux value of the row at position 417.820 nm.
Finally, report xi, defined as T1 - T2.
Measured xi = 2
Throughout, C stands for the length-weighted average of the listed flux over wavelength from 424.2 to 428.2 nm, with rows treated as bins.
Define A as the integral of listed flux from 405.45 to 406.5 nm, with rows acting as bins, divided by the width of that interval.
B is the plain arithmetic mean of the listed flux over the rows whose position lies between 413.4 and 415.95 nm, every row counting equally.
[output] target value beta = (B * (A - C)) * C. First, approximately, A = 22.6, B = 19.7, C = 19.7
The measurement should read 1152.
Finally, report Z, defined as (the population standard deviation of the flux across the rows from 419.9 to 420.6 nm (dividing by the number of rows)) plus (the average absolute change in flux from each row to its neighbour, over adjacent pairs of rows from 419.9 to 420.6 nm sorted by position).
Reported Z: 2.4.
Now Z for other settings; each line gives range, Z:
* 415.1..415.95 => 2.8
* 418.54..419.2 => 1.6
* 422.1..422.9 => 2.8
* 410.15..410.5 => 1.7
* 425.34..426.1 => 2.1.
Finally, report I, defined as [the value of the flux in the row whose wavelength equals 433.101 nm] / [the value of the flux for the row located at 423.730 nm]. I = 0.91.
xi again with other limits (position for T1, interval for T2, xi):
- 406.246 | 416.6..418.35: 1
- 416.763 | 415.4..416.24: 0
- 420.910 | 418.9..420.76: 1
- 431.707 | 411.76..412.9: -2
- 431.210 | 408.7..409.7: -2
